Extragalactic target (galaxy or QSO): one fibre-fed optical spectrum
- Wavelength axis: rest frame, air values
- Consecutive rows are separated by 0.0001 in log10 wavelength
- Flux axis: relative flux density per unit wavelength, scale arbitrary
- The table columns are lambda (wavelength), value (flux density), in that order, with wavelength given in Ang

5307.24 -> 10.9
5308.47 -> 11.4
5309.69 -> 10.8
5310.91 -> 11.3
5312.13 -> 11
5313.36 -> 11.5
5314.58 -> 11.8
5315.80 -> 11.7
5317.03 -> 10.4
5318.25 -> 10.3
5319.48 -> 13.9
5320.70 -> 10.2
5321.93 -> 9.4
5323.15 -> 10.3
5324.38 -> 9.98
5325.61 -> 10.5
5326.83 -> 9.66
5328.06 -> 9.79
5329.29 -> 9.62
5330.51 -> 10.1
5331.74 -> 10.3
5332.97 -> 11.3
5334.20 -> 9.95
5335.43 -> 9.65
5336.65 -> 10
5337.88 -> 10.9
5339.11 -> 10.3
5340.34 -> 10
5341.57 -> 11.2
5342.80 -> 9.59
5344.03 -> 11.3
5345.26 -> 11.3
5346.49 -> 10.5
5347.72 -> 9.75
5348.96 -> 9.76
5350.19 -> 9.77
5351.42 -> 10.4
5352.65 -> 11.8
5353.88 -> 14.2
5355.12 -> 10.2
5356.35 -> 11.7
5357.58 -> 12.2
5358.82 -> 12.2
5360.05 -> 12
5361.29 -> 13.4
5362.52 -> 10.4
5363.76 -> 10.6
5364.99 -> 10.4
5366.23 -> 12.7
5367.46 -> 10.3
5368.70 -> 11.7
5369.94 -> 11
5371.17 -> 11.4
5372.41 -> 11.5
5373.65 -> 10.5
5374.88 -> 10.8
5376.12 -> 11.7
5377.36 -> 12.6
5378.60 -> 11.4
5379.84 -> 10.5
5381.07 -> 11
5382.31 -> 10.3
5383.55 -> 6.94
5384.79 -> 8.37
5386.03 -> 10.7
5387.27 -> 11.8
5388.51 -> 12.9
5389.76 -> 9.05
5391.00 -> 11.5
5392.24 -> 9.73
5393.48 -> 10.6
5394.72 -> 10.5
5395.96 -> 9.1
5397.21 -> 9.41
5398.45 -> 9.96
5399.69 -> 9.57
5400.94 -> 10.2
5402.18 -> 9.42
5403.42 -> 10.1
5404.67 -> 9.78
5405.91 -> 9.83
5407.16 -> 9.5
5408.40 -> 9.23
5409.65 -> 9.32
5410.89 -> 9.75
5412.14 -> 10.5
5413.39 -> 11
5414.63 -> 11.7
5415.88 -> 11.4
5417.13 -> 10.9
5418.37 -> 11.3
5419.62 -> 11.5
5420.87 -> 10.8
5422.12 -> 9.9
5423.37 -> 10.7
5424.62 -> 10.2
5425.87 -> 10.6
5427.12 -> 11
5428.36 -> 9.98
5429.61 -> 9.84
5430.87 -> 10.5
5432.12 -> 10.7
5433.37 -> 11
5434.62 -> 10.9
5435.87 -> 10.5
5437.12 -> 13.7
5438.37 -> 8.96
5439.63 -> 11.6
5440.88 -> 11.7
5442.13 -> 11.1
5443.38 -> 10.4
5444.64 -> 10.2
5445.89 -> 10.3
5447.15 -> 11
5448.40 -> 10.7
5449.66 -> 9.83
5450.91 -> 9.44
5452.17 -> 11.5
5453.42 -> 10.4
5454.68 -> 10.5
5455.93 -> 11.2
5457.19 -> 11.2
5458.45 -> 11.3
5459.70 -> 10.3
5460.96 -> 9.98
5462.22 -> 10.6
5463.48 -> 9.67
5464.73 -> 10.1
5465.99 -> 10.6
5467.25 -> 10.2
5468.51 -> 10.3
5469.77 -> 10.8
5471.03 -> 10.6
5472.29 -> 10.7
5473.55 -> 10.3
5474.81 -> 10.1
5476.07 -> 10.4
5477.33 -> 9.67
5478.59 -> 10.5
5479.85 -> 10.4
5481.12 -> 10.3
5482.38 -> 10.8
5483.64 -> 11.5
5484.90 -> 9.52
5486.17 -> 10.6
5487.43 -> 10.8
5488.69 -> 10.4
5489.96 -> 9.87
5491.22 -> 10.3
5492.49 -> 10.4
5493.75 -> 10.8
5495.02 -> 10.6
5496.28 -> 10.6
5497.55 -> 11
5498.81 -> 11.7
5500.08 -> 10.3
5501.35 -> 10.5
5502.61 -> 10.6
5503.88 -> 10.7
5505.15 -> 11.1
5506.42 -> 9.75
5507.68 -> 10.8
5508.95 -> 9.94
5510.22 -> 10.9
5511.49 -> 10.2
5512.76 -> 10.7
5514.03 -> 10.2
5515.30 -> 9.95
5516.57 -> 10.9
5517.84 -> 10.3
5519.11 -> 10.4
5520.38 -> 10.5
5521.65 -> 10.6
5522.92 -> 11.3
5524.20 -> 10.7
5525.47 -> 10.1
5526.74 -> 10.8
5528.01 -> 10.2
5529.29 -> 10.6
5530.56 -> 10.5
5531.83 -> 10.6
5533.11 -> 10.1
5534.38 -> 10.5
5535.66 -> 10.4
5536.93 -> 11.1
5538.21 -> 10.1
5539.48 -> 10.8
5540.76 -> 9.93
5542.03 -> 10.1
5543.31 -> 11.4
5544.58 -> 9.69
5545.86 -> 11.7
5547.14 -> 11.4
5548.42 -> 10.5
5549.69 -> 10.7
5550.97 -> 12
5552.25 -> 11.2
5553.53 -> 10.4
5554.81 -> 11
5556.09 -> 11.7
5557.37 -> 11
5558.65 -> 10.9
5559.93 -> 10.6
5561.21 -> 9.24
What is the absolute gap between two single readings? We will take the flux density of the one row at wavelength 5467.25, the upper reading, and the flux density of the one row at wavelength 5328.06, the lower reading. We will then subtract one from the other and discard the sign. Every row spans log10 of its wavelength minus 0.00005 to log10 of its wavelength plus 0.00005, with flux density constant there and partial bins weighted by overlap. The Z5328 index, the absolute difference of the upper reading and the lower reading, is 0.41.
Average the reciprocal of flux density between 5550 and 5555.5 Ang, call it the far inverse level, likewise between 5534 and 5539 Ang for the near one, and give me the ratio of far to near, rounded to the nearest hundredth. 0.95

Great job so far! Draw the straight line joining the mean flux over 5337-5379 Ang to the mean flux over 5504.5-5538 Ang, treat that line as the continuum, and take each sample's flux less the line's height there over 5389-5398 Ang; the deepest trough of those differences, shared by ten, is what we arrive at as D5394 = -0.20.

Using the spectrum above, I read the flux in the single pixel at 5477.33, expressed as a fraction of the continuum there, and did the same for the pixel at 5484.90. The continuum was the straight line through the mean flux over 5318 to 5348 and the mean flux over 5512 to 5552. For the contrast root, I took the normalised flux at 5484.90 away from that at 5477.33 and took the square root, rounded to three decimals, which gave 0.122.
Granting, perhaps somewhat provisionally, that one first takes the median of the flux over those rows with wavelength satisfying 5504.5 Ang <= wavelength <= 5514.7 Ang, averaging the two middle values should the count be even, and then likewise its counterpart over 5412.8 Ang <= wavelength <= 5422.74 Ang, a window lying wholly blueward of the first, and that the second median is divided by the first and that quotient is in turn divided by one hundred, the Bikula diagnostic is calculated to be 0.0107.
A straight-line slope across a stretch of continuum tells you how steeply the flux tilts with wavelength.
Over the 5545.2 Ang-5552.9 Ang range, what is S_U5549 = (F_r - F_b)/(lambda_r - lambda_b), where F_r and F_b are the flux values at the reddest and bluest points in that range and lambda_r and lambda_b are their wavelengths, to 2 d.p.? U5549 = -0.08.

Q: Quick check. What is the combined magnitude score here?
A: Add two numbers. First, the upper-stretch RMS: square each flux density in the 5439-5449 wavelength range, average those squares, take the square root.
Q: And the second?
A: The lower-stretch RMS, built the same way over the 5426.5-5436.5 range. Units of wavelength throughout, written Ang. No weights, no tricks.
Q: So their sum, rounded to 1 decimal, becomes 21.4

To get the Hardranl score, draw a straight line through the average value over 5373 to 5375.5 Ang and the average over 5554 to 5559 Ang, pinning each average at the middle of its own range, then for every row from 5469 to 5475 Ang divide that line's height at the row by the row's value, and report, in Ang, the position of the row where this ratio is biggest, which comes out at 5474.81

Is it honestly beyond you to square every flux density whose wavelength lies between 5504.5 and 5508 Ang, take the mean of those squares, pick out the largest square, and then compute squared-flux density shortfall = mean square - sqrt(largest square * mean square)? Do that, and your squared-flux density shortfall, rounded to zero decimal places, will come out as -6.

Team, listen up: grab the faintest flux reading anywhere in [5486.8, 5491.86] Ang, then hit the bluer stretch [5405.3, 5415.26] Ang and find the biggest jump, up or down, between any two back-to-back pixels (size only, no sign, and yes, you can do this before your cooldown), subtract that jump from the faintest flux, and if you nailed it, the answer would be 9.1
